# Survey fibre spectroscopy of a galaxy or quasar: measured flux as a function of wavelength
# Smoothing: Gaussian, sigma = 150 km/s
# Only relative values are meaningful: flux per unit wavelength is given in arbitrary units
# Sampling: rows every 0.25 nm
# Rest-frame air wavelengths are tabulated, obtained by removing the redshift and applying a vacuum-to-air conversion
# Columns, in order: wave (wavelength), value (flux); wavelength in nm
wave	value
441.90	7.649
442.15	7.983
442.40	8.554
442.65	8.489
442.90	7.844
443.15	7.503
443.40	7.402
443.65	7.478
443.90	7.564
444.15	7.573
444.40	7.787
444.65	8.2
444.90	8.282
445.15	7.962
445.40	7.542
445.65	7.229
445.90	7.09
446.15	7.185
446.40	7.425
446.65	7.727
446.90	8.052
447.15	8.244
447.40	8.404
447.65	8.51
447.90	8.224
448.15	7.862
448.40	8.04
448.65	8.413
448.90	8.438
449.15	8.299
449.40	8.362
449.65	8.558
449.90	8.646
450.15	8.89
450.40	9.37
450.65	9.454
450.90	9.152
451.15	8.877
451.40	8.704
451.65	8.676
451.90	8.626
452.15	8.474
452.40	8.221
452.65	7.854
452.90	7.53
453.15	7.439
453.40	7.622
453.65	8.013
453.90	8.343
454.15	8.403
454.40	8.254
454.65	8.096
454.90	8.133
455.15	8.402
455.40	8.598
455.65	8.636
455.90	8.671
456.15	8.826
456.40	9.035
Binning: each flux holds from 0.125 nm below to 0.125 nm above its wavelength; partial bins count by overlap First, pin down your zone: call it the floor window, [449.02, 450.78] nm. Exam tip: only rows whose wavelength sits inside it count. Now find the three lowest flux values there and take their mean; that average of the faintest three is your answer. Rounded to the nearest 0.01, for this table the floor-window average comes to 8.41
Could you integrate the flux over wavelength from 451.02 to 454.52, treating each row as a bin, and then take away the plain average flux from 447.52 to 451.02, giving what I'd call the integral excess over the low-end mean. 20.2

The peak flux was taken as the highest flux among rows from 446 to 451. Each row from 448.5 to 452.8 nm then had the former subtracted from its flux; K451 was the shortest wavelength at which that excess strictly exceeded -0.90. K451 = 449.65 nm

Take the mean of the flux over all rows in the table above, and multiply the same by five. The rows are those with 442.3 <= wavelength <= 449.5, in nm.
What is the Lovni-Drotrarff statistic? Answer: 39.6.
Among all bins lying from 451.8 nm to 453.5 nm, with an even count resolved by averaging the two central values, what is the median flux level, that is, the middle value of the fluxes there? 7.9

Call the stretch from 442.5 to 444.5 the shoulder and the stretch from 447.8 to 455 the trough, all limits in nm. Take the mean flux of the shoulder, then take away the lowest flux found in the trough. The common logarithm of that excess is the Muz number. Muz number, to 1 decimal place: -0.6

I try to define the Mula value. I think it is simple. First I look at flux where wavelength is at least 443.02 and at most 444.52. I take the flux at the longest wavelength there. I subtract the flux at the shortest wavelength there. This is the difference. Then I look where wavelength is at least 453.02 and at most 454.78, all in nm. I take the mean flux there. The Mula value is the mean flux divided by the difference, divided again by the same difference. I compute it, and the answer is 99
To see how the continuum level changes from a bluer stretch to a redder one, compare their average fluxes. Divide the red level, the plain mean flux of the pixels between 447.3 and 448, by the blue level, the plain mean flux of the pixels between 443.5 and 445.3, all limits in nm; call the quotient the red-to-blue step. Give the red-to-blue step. 1.07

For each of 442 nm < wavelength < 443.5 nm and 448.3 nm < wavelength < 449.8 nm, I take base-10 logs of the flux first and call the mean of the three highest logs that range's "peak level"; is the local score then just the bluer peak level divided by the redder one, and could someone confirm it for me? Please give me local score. 0.99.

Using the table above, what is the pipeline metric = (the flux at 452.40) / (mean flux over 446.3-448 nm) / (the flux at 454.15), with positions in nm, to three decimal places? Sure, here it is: 0.121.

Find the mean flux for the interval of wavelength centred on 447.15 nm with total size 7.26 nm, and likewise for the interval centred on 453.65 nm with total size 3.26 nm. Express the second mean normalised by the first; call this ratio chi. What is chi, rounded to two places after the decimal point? 1.00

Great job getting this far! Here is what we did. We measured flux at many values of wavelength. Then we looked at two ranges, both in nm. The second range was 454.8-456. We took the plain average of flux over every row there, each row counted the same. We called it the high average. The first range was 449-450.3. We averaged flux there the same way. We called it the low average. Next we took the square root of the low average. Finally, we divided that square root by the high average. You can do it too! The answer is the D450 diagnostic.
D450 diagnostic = 0.345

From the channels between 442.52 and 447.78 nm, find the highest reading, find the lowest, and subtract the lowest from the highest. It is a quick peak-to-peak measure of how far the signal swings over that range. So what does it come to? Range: 1.4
